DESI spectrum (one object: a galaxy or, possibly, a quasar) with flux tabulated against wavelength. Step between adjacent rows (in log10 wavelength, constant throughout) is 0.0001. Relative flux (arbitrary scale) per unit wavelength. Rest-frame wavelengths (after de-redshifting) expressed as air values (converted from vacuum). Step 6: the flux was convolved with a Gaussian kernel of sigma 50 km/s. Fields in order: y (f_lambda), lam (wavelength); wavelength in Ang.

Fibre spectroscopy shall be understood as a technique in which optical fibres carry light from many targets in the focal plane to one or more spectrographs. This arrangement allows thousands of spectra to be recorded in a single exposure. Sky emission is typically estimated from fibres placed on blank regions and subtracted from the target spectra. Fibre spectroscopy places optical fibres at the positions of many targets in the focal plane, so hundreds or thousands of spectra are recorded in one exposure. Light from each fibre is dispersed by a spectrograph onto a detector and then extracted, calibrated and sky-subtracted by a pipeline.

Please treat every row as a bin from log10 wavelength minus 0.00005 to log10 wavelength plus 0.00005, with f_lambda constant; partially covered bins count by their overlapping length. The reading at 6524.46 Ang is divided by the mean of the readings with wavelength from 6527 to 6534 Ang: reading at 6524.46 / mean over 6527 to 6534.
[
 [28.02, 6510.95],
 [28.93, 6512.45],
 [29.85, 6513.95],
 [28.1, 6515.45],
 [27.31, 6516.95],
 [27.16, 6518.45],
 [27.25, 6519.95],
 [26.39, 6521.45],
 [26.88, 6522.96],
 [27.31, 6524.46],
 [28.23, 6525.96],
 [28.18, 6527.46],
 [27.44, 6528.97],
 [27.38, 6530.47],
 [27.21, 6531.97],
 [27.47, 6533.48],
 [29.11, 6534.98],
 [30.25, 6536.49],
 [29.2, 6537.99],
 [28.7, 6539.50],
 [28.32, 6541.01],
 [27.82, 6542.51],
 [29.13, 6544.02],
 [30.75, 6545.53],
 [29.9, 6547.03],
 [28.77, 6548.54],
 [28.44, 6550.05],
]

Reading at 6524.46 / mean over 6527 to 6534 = 0.99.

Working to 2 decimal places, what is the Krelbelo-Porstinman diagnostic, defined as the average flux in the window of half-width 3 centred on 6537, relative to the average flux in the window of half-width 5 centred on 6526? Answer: 1.07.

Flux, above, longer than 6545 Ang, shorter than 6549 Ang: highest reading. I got 30.75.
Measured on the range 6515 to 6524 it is 28.1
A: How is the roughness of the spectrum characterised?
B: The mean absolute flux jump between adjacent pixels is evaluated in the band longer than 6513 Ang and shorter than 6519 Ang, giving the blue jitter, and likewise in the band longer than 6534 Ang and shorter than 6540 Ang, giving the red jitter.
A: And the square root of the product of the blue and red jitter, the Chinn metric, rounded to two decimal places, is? 0.90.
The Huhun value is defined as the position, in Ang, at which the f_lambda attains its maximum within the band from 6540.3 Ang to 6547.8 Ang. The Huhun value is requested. 6545.53 Ang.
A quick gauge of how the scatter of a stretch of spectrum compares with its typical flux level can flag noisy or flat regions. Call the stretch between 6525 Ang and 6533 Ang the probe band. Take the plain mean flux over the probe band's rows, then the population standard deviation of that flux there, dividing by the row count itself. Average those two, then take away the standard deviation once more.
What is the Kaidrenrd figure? 13.6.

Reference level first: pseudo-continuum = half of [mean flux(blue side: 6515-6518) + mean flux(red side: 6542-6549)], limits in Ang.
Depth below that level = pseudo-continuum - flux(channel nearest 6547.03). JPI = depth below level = -1.4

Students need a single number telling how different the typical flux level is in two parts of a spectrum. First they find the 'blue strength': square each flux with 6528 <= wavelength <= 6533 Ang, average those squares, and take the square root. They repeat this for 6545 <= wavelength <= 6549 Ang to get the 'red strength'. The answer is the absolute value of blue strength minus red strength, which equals 2.5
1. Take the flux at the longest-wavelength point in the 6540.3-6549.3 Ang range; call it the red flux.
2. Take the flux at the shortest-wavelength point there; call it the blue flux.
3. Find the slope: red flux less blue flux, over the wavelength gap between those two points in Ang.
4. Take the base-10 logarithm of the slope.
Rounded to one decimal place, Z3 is -1.2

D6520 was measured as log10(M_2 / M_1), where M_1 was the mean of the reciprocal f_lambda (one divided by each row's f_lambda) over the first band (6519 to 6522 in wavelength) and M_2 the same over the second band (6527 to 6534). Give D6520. -0.011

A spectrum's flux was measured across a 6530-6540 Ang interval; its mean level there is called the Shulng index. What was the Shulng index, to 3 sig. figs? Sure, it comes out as 28.5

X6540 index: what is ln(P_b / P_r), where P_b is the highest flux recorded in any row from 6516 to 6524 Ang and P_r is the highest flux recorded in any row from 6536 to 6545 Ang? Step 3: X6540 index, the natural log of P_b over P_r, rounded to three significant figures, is -0.102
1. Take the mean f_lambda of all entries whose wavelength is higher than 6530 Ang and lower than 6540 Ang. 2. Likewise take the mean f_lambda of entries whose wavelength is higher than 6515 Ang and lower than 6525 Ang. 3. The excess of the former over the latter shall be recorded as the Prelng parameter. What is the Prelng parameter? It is 1.3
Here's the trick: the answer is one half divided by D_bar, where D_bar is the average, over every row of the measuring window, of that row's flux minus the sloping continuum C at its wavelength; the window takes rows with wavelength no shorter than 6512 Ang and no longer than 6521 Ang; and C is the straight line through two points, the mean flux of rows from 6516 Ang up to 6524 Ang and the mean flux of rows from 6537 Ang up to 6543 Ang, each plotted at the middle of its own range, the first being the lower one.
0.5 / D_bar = 0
